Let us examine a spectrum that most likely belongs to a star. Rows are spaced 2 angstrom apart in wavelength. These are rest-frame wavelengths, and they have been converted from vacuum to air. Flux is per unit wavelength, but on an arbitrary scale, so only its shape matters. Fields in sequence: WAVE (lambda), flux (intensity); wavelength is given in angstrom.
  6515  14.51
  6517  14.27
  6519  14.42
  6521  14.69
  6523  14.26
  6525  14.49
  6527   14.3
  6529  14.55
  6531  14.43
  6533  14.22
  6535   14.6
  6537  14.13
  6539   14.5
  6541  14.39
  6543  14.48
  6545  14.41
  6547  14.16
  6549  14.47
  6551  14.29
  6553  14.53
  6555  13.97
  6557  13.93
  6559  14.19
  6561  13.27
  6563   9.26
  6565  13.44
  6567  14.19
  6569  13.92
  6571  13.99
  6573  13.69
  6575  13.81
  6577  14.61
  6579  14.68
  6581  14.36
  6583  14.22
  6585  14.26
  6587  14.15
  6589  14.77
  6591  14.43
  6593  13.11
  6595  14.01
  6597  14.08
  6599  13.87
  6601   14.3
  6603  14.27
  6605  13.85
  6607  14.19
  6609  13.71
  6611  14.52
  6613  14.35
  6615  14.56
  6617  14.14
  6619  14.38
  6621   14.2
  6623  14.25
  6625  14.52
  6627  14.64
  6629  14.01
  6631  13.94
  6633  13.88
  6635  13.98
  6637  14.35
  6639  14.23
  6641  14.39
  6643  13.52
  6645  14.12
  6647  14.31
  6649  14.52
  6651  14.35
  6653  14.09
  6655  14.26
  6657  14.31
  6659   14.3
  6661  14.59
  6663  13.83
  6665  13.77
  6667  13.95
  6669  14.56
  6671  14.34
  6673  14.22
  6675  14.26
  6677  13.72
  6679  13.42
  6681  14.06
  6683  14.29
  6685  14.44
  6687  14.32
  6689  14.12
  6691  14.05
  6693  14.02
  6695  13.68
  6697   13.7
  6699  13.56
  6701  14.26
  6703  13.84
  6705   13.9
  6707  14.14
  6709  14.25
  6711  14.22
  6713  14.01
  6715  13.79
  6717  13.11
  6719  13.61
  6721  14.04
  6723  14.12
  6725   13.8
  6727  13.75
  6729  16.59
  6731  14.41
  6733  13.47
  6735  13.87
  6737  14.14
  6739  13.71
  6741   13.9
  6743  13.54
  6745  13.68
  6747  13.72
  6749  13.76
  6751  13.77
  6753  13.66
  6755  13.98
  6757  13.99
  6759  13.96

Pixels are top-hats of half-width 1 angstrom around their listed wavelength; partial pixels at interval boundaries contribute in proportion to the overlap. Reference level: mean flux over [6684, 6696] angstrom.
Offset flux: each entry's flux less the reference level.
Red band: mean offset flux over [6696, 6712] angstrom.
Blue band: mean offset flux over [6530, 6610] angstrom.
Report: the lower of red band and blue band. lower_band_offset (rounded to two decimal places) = -0.12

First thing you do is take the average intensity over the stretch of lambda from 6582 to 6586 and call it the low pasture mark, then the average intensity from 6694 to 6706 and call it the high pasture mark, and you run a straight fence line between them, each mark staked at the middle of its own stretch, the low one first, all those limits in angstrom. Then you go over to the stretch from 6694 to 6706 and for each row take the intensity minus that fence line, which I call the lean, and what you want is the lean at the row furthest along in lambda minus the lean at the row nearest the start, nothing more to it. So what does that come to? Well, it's 0.26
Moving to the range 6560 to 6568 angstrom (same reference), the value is 0.94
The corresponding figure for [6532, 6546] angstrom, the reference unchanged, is 0.23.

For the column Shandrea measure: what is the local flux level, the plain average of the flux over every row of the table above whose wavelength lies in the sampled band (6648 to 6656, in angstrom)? 14.3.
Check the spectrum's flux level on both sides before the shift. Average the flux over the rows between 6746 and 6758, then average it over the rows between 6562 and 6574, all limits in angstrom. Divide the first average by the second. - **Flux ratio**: 1.06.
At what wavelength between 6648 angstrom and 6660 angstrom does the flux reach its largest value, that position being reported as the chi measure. 6649 angstrom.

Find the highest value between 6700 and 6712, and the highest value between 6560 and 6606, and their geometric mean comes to 14.5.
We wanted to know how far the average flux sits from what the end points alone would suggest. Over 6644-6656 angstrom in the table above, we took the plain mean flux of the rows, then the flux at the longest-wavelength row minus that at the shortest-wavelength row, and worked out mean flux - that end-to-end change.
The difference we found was 14.1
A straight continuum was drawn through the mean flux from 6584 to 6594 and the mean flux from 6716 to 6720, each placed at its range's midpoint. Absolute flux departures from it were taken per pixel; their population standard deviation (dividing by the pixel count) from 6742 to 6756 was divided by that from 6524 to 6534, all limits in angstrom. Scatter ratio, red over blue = 1.5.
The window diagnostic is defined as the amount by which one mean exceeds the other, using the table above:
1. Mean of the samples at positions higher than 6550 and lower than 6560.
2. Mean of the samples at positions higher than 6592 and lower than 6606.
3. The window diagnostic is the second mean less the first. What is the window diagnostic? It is -0.3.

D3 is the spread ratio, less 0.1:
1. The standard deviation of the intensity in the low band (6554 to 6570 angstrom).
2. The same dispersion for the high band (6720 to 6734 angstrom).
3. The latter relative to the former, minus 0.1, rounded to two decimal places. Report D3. 0.53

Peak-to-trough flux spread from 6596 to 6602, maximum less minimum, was 0.43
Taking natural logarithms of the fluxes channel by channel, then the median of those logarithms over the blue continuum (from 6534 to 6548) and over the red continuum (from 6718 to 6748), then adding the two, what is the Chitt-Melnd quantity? 5.29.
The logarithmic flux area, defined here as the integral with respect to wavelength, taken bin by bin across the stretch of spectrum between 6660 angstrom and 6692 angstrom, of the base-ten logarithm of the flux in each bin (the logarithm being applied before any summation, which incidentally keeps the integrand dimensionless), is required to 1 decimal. 36.8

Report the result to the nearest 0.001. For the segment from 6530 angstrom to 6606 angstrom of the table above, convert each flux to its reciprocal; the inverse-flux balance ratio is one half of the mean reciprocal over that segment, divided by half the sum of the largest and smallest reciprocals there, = 0.408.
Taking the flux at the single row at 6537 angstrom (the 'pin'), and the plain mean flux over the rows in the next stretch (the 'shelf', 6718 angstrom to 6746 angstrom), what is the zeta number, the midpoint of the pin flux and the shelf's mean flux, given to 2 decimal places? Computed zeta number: 14.09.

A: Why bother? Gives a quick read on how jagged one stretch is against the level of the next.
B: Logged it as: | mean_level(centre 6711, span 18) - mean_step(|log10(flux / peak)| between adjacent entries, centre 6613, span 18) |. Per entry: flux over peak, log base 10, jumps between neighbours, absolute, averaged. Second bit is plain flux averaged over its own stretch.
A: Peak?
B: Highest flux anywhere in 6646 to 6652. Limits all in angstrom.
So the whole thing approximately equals 13.9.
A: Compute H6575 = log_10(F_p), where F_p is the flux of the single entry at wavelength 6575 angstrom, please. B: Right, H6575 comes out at 1.14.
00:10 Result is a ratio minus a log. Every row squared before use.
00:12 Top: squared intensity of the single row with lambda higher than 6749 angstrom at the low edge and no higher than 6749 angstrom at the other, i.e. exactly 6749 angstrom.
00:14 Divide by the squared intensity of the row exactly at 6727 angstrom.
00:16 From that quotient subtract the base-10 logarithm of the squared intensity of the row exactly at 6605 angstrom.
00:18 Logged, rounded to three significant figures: -1.28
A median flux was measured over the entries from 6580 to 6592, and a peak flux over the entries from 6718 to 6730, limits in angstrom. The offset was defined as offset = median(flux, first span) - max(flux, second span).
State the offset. -2.3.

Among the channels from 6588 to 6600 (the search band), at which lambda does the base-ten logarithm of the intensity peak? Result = 6589 angstrom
